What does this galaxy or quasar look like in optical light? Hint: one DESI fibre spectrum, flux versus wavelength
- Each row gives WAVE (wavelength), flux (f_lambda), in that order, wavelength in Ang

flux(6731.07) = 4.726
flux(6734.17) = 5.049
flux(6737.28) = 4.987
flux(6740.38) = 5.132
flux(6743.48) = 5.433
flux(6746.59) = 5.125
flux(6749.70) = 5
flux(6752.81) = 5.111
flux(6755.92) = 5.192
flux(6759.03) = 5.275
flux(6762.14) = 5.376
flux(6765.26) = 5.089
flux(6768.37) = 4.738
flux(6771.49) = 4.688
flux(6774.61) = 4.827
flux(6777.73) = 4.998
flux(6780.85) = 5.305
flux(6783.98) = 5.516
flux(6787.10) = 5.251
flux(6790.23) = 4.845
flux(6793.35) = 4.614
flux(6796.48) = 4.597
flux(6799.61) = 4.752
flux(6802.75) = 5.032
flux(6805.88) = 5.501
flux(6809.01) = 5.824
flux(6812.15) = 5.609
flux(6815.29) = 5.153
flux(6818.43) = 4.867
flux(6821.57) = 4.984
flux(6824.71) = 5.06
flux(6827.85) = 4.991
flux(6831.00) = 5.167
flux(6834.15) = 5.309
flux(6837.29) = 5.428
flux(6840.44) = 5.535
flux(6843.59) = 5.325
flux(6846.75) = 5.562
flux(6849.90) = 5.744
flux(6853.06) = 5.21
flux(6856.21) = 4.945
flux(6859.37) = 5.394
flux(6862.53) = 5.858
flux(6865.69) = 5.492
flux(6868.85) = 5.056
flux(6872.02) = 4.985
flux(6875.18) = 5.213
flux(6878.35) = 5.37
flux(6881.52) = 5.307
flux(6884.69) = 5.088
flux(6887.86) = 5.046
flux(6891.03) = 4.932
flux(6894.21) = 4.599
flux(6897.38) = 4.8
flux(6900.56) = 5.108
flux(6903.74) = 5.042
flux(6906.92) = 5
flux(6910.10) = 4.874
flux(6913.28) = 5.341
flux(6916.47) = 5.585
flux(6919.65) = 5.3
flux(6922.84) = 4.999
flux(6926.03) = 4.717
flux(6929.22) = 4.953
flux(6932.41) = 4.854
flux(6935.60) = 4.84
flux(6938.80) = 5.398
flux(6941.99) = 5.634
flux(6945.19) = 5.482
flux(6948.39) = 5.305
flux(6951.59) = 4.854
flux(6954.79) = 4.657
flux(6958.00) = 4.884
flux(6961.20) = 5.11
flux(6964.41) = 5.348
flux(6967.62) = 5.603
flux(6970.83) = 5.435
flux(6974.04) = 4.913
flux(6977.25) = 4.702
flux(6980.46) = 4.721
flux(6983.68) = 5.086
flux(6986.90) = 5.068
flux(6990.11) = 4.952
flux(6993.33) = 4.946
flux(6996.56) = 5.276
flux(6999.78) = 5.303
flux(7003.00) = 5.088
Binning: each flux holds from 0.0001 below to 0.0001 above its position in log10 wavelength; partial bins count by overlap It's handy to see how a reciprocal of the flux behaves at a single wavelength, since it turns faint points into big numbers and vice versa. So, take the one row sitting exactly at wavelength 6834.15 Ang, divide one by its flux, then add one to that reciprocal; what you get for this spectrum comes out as 1.188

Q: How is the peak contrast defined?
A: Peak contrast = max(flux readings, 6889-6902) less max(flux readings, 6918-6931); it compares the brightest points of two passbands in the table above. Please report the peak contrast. -0.19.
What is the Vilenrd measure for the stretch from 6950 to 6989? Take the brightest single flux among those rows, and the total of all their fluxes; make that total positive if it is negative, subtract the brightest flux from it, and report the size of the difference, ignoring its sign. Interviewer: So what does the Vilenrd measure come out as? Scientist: 55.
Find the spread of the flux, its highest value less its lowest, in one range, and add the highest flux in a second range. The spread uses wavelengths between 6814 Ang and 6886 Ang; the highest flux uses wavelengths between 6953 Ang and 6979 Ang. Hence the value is 6.6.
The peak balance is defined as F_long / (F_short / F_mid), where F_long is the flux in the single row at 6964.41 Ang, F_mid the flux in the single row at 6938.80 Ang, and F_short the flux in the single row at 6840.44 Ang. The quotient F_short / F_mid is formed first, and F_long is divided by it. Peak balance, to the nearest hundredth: 5.22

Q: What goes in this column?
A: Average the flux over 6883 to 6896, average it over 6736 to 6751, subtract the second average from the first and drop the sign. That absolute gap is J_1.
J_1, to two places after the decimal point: 0.22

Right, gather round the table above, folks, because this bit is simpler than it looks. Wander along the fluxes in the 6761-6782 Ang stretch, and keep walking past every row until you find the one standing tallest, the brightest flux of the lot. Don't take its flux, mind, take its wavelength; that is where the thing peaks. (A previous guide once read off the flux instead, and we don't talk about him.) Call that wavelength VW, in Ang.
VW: 6762.14 Ang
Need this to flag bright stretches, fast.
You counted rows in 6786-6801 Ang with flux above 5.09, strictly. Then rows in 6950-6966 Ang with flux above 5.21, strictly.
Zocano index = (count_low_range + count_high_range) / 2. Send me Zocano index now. 1.00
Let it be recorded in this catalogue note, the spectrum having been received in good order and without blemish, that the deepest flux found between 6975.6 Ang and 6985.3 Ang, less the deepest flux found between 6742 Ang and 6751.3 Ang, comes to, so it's -0.30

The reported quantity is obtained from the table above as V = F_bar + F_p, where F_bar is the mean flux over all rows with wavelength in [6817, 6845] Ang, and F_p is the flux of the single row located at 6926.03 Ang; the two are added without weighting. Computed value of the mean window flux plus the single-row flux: 9.9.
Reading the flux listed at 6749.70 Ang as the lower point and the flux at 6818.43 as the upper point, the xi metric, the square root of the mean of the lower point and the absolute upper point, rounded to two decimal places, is 2.22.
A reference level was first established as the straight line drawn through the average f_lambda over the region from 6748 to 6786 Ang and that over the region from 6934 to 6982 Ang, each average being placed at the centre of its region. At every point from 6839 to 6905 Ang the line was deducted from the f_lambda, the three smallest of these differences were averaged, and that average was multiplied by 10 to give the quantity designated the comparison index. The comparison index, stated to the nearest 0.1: -3.4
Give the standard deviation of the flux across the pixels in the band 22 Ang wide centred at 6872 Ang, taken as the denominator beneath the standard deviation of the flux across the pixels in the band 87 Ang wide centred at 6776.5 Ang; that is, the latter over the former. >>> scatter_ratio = 1.1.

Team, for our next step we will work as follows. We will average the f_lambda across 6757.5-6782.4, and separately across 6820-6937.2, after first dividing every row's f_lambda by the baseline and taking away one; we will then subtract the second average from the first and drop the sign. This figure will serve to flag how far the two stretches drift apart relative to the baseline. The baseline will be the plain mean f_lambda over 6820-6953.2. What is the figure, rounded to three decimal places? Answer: 0.024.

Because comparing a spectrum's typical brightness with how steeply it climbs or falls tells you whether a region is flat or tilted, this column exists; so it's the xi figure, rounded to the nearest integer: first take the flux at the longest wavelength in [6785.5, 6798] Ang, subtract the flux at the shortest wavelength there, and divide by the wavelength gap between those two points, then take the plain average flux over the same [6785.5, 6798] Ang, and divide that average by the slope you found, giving -69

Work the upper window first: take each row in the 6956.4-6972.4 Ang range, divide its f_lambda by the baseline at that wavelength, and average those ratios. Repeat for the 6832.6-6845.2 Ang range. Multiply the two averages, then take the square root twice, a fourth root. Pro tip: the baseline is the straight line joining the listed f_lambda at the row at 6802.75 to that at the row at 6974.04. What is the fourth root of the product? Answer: 1.04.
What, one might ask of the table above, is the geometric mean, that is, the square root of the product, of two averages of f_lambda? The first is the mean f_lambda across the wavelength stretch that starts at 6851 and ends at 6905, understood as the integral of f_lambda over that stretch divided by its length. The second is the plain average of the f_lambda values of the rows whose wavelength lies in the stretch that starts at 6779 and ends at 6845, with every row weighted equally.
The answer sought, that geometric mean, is 5.16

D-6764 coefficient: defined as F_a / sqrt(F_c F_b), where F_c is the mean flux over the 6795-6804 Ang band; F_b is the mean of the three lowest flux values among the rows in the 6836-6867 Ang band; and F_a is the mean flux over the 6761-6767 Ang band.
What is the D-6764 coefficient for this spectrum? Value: 1.05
